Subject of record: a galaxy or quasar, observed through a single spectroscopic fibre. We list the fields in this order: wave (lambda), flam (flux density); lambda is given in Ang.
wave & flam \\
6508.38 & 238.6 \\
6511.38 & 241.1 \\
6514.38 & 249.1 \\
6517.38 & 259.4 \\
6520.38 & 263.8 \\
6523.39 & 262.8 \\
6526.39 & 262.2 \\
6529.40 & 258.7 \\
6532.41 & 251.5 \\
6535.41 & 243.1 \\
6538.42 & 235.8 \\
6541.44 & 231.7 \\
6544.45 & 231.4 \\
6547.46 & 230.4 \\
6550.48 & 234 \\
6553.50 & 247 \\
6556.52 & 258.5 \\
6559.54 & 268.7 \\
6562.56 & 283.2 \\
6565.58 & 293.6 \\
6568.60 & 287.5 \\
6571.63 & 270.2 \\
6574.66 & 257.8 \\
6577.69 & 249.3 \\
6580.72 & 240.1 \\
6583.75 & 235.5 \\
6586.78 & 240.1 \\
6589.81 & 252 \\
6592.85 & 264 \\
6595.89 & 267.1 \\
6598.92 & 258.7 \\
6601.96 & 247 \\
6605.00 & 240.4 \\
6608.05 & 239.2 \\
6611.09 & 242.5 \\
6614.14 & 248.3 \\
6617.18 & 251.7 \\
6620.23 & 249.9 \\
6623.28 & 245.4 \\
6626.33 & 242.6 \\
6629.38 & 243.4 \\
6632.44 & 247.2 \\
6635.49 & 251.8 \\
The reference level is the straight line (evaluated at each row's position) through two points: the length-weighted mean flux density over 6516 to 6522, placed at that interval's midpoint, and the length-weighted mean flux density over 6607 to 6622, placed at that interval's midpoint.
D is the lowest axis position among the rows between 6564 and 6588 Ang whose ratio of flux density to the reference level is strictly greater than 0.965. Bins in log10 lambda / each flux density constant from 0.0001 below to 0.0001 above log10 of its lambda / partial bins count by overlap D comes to 6565.58 Ang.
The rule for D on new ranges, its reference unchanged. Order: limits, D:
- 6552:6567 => 6556.52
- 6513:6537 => 6517.38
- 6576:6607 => 6577.69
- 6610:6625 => 6611.09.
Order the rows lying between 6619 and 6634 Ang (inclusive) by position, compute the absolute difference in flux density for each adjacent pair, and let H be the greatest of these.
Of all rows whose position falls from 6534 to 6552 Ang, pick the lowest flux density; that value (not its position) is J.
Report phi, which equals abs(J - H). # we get 226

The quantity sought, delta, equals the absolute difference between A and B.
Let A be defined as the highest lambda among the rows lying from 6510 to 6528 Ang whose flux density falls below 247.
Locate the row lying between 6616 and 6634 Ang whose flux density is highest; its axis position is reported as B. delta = 105.8 Ang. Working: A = 6511.38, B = 6617.18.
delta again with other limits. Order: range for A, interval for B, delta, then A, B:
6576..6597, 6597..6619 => 12.1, 6586.78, 6598.92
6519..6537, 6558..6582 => 30.2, 6535.41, 6565.58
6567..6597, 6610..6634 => 30.4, 6586.78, 6617.18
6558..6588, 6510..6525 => 66.4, 6586.78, 6520.38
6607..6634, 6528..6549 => 100.0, 6629.38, 6529.40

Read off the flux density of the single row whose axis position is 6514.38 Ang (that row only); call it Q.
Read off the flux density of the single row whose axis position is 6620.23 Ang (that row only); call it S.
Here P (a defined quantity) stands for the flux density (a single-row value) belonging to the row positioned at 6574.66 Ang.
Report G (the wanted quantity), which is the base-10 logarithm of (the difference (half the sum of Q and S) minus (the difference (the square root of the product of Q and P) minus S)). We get 2.39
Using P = 257.8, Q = 249.1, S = 249.9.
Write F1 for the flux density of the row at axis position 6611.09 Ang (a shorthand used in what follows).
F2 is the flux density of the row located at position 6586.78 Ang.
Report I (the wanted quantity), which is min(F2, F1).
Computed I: 240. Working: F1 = 242.5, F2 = 240.1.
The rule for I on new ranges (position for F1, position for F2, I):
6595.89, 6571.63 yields 267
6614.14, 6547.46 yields 230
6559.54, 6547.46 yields 230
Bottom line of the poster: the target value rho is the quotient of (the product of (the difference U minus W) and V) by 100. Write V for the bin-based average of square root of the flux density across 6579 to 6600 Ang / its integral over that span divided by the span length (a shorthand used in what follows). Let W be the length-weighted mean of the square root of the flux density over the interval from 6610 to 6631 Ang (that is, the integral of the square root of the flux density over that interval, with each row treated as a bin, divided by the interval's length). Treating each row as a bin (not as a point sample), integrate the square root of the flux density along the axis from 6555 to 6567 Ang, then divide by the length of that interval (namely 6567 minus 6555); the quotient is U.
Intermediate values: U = 16.6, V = 15.8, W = 15.69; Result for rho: 0.15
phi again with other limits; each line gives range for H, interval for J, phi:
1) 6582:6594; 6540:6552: 218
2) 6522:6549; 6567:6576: 249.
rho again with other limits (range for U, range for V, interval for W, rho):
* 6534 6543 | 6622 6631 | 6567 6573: -0.21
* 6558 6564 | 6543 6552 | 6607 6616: 0.15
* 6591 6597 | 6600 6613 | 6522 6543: 0.07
